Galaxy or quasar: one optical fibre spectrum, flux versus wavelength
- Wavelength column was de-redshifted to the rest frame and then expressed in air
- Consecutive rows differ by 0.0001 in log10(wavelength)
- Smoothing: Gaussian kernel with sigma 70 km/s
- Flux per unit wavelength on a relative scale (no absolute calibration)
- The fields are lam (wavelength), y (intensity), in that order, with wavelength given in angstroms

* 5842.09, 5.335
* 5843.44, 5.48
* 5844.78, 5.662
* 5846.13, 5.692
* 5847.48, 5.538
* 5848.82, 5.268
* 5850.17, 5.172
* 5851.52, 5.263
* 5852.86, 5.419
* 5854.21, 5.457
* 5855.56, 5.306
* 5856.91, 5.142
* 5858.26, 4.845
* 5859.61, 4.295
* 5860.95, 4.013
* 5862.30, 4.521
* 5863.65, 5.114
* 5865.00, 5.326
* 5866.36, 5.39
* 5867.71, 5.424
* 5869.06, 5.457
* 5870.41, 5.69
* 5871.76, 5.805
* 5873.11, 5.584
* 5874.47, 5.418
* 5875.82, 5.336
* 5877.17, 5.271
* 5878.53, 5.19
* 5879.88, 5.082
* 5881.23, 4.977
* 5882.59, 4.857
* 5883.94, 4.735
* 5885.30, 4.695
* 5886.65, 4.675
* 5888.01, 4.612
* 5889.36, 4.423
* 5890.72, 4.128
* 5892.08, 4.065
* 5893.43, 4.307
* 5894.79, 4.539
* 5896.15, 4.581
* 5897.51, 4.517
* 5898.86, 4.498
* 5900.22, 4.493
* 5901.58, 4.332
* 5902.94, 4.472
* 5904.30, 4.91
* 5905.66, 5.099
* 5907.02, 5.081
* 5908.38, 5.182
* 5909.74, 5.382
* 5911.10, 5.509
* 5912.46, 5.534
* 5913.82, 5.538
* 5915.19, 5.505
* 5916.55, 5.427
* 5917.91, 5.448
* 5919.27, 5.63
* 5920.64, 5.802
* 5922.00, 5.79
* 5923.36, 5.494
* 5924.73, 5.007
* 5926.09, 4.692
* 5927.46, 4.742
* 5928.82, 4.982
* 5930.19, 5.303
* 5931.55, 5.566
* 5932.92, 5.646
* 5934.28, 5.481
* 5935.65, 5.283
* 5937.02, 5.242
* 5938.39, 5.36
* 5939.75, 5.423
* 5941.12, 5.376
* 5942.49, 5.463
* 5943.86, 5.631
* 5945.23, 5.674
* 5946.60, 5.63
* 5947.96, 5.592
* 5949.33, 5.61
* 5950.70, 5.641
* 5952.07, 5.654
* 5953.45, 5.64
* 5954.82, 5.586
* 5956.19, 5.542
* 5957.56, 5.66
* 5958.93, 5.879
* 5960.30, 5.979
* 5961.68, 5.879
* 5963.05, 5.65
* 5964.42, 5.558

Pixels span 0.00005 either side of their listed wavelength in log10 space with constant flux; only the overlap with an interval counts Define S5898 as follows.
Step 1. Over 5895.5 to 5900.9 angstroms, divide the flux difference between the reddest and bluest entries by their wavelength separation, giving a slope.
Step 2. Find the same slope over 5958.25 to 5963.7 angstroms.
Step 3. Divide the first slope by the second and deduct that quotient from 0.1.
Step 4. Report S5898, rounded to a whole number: 0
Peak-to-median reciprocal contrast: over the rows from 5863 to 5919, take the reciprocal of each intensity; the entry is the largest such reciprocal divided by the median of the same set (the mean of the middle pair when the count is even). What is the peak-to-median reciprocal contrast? 1.25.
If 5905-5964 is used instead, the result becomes 1.18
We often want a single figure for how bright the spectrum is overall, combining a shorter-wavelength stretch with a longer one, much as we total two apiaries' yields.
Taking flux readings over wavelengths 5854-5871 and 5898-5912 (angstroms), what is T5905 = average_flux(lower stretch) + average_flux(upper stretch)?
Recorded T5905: 10.0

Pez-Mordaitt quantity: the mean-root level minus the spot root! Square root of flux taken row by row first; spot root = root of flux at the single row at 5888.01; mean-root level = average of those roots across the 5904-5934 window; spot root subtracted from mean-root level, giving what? 0.16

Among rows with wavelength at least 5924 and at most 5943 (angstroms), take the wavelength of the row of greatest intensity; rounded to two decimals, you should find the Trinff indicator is 5932.92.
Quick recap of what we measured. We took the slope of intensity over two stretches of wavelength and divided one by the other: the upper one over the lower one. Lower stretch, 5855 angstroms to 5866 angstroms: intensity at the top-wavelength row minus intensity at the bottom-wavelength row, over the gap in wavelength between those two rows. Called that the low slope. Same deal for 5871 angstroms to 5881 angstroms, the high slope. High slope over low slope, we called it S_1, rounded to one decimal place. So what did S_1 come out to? -42.0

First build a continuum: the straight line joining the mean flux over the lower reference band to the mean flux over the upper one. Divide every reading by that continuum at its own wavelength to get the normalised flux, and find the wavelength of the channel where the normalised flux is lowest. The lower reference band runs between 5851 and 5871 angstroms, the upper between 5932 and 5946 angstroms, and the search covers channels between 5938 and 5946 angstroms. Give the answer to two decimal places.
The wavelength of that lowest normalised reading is 5938.39 angstroms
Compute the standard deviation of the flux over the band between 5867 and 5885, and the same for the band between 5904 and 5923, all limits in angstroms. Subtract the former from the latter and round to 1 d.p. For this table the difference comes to -0.1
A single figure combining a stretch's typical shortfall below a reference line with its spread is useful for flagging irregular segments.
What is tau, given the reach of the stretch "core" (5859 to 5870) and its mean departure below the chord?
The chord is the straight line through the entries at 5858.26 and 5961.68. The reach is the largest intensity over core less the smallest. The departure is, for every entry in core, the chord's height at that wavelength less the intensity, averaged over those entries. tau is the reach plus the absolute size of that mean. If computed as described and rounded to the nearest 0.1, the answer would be 1.5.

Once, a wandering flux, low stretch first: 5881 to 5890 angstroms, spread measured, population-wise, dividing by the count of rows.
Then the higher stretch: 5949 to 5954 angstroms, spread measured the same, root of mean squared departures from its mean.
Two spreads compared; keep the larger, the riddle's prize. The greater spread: 0.16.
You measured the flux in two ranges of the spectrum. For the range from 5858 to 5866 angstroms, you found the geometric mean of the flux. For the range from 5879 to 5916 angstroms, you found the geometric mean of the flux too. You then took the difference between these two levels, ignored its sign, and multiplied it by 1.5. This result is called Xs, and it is 0.18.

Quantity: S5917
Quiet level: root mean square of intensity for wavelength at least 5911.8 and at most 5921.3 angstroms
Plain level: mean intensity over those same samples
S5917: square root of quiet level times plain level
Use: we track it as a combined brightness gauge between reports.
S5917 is 5.6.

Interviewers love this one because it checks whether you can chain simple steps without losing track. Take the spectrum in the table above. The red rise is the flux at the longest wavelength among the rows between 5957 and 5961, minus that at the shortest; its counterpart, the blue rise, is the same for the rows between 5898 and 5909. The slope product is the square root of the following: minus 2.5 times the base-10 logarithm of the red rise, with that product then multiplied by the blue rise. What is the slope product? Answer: 0.92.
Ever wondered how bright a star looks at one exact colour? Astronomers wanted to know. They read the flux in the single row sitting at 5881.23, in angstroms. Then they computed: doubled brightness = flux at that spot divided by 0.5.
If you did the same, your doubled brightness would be 10.0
